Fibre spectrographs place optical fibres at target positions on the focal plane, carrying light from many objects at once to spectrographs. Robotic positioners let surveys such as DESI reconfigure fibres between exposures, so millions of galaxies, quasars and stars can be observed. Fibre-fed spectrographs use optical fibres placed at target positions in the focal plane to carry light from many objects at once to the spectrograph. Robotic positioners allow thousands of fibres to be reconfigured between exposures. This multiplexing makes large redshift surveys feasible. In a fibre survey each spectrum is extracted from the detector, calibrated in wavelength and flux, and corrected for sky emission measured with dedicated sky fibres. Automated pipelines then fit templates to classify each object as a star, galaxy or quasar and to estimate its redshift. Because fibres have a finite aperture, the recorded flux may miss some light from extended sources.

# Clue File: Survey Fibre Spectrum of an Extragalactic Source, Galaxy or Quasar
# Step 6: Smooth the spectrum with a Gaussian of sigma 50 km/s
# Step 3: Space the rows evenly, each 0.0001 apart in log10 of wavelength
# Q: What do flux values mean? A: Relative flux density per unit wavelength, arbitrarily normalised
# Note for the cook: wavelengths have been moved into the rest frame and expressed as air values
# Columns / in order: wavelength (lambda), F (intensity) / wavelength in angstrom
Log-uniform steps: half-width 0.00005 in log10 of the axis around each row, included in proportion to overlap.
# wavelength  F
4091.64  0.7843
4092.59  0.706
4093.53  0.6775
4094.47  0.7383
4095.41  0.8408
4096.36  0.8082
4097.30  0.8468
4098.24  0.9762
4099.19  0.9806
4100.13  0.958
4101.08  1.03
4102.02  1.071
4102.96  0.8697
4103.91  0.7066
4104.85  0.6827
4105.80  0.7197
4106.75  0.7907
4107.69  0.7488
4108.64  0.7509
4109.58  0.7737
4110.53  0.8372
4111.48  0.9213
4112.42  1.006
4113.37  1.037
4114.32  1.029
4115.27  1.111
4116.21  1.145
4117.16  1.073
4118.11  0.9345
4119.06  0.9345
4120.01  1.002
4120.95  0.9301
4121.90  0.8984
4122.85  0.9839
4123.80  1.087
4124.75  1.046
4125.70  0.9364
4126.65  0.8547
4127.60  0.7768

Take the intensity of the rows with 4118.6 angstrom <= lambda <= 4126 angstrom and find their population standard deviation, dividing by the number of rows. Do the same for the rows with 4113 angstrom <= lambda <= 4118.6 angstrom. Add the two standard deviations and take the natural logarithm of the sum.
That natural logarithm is -2.1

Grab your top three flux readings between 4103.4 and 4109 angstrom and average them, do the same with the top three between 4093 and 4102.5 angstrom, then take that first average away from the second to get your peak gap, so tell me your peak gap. 0.26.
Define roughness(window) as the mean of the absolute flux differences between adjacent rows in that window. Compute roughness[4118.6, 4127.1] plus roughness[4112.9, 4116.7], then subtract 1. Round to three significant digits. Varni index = -0.885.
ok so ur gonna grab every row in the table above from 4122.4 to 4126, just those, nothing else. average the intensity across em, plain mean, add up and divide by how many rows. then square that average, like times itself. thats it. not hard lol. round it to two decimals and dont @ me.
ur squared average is 1.03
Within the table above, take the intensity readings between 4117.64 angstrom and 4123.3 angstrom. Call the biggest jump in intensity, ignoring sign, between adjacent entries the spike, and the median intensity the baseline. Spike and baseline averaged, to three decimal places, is 0.510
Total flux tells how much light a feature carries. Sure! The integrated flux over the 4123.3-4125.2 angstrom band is 2.0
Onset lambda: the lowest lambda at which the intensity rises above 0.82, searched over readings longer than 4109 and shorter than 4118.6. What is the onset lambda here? 4110.53 angstrom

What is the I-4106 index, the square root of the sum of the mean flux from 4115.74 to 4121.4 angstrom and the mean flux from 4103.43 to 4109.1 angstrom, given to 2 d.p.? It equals 1.32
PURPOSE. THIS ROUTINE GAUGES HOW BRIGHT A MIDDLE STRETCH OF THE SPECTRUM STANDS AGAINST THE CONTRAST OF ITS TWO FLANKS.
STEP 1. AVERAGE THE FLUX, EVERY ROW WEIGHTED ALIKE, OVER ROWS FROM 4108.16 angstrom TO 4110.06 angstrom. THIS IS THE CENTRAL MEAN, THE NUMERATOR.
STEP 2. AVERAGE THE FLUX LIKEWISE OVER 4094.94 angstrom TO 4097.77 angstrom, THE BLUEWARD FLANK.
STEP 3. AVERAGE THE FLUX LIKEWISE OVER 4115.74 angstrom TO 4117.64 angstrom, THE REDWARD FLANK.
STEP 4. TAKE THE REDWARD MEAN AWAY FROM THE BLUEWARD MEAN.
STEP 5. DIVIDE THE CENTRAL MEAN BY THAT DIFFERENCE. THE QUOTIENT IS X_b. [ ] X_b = -3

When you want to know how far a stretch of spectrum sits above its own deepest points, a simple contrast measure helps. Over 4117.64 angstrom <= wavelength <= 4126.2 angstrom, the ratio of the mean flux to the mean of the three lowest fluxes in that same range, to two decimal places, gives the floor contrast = 1.06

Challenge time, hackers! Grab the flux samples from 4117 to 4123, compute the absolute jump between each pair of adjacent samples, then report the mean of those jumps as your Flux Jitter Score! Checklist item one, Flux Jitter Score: 0.066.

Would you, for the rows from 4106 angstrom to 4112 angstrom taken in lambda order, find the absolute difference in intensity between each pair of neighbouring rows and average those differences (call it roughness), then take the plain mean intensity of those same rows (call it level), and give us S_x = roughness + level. 0.85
